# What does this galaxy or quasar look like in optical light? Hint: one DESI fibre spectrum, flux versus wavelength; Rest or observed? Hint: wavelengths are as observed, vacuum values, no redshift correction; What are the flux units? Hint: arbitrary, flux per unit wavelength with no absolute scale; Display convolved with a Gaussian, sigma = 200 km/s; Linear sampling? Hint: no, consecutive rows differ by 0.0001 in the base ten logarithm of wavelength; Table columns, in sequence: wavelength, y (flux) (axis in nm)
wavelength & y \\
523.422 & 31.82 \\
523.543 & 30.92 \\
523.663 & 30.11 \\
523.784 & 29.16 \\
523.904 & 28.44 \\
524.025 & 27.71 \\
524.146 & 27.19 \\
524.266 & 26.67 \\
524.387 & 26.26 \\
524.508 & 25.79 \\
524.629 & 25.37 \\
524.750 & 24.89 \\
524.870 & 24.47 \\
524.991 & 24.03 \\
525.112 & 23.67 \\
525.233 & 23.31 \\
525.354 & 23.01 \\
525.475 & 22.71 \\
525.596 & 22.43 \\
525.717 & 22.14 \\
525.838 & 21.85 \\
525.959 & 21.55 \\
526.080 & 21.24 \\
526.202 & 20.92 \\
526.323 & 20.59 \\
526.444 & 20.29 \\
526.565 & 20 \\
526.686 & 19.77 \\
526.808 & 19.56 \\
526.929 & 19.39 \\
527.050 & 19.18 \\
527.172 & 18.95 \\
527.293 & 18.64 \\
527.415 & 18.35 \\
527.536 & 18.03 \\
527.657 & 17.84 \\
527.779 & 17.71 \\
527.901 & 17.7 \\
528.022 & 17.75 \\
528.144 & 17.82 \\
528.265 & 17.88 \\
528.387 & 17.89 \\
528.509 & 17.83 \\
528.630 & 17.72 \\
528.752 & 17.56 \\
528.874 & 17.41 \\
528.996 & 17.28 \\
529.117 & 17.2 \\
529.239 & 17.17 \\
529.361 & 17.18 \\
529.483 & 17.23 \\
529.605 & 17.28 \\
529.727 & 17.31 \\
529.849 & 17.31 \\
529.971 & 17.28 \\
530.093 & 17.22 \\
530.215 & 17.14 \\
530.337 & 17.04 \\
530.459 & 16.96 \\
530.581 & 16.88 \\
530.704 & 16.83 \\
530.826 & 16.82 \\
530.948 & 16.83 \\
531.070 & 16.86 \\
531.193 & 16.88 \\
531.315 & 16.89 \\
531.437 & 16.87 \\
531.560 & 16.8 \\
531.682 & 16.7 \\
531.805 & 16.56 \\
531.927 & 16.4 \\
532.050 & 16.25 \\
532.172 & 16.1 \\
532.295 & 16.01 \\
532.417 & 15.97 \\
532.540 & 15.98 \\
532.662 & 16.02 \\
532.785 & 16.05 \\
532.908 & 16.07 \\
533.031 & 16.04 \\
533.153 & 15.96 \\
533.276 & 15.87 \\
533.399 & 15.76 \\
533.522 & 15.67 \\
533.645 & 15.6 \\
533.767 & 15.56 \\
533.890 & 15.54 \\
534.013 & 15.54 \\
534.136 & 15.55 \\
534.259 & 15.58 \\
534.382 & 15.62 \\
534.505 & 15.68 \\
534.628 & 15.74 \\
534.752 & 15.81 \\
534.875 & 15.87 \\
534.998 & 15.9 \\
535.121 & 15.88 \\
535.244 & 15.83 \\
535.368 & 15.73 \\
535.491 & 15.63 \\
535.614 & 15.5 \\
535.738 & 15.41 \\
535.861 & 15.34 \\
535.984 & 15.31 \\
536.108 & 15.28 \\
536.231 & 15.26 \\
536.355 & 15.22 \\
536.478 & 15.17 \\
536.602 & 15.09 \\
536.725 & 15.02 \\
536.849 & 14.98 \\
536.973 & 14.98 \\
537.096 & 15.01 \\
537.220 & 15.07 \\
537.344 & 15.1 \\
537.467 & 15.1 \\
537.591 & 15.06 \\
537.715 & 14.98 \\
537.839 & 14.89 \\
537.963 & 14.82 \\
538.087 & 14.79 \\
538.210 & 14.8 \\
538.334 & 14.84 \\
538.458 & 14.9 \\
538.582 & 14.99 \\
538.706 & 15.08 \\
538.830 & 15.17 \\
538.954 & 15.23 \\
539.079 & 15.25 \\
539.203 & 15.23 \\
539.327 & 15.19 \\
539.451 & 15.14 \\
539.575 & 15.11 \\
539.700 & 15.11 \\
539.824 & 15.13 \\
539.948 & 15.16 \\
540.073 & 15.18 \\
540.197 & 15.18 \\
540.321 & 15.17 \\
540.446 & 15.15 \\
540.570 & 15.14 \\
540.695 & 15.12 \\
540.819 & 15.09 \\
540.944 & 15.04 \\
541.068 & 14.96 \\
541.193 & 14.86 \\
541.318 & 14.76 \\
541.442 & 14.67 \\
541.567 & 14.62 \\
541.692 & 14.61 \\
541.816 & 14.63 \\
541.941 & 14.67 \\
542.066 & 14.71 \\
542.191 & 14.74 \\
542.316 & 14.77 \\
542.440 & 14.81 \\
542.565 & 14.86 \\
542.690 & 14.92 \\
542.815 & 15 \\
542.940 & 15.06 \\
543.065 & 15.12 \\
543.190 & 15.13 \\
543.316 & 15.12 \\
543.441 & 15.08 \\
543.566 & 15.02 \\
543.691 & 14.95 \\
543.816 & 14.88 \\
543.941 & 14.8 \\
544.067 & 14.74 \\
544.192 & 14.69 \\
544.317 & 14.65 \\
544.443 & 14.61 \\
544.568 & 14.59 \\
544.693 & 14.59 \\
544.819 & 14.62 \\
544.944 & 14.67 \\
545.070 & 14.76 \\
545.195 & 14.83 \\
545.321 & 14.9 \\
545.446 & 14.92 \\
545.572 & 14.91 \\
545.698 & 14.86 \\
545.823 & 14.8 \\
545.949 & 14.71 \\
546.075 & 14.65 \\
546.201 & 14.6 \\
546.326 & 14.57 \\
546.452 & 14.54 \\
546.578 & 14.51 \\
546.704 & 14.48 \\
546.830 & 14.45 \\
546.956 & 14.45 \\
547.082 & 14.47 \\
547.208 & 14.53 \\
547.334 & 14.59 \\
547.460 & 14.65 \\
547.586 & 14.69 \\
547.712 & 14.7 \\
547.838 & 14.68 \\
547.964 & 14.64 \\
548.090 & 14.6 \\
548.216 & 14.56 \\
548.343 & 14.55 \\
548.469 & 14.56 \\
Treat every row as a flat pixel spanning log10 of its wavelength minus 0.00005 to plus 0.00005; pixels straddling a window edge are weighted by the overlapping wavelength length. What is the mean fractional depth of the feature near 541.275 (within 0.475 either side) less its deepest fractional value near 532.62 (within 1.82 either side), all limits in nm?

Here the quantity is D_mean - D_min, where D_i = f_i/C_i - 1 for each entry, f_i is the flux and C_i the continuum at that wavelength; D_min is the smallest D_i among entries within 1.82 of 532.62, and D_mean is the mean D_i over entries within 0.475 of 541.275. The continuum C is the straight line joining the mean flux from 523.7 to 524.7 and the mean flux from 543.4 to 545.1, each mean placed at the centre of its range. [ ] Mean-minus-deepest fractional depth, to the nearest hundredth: 0.17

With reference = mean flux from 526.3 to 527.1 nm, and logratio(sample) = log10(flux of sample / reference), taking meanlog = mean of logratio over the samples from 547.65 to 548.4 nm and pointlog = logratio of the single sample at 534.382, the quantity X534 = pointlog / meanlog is 0.78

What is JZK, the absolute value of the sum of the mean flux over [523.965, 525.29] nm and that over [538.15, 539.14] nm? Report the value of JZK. 40.4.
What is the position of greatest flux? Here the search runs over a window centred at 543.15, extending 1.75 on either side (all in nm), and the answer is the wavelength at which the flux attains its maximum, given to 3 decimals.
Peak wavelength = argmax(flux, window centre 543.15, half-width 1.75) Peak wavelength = 543.190 nm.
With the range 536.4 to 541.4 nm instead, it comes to 539.079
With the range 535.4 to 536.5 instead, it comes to 535.491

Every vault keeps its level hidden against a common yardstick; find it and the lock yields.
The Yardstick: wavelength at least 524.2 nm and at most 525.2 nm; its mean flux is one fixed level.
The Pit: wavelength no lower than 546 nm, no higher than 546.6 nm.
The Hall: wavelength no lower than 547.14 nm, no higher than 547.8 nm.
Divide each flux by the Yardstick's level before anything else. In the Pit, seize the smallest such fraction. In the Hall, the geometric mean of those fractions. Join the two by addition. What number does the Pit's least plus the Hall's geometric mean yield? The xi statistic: 1.16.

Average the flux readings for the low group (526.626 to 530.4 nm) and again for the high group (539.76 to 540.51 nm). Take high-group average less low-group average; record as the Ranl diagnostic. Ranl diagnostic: -2.7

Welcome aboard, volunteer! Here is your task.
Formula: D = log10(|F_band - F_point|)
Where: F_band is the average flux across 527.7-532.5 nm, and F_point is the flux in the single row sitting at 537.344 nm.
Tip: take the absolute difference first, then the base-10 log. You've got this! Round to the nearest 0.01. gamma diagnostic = 0.30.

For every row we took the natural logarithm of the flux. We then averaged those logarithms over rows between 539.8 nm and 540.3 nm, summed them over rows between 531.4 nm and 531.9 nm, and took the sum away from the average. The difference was -8.55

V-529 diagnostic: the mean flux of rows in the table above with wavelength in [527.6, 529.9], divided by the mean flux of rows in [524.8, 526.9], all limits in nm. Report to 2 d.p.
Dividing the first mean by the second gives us 0.80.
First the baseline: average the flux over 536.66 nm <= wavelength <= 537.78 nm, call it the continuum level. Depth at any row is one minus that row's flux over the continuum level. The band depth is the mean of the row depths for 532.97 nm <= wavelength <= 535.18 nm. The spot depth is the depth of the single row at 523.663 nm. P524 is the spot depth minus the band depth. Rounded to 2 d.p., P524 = -0.96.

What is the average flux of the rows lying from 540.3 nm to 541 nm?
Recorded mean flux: 15.1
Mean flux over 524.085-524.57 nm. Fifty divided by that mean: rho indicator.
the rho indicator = 1.89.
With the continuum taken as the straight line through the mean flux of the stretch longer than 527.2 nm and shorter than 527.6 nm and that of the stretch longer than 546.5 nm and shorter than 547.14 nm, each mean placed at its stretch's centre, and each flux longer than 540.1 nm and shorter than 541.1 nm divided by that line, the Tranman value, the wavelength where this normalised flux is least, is 541.068 nm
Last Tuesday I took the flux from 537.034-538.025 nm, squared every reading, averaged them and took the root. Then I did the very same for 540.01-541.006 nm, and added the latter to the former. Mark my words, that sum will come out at 30.1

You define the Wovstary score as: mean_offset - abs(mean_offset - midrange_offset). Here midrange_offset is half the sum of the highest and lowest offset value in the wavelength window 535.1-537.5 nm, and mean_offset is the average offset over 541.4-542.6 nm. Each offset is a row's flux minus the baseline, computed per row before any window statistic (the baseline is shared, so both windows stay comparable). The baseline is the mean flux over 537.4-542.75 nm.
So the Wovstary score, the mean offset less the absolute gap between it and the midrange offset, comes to -1.0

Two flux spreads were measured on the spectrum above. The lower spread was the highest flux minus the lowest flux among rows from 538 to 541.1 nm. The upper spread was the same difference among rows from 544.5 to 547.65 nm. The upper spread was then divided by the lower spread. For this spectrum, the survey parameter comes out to 1.02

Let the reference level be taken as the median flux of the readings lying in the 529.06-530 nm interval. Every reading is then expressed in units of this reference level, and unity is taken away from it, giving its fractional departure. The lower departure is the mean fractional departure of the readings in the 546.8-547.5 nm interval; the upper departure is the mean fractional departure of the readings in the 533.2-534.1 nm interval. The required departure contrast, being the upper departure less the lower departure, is 0.065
